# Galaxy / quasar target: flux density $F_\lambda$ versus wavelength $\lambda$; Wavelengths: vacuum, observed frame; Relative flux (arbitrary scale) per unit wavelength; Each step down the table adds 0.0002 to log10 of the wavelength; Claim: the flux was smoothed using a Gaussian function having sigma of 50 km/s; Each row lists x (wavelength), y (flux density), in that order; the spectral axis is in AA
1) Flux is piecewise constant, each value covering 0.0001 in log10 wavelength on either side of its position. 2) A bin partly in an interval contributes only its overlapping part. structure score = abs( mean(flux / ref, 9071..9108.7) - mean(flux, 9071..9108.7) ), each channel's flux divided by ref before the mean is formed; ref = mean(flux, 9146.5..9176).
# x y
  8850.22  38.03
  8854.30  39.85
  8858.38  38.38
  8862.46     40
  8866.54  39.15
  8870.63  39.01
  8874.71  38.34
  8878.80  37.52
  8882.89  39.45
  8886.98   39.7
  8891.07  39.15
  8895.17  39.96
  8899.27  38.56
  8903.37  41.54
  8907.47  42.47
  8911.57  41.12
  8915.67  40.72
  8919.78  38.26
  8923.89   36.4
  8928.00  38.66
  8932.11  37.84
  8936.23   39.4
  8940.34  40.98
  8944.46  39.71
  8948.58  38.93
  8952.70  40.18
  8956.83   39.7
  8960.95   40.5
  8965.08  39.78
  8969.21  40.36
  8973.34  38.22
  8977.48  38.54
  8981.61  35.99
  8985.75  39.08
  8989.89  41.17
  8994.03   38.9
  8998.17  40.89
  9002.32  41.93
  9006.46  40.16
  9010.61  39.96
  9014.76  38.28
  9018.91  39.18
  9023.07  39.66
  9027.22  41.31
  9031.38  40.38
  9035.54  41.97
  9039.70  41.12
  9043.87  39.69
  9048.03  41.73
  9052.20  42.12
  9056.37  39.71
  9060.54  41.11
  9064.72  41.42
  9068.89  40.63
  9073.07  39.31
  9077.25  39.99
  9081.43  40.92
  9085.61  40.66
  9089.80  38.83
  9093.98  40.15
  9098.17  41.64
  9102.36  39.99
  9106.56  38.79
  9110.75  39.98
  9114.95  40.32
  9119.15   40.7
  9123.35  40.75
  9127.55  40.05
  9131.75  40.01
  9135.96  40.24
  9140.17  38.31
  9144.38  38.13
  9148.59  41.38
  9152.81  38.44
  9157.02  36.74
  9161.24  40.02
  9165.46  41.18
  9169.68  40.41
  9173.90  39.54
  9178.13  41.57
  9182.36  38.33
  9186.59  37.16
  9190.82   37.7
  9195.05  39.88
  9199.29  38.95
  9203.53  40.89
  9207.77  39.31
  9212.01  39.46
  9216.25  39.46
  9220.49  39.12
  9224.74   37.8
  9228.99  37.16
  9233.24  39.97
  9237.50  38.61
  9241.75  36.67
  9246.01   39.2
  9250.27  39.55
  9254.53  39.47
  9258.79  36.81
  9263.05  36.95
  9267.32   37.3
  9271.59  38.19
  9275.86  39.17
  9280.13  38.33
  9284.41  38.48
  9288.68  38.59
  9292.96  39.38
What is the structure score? 39.0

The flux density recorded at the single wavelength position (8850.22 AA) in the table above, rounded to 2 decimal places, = 38.03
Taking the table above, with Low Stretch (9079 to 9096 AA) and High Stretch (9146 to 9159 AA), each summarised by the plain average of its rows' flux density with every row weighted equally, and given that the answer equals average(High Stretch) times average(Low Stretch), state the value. 1560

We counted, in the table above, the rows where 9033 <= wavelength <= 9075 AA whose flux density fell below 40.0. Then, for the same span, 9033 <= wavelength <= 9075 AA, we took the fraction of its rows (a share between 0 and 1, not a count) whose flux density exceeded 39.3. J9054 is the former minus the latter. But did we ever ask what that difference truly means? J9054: 2.0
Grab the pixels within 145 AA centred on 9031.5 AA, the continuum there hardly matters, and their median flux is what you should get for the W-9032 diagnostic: 40.2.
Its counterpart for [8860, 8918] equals 39.6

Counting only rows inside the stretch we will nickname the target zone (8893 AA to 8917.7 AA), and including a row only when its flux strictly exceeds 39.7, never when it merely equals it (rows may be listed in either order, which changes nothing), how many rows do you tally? 5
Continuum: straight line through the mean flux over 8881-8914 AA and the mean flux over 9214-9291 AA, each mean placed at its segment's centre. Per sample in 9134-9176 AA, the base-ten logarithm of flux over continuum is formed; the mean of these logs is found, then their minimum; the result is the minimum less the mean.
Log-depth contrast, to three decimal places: -0.030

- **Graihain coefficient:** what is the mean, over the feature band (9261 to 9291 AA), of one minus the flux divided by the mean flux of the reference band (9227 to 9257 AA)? 0.013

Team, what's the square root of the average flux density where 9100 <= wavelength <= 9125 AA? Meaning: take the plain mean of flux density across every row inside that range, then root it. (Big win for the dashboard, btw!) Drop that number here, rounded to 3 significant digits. 6.33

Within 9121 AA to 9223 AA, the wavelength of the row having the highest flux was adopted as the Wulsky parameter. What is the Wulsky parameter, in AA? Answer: 9178.13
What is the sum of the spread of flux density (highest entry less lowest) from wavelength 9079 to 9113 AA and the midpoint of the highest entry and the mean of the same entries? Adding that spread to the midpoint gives 43.7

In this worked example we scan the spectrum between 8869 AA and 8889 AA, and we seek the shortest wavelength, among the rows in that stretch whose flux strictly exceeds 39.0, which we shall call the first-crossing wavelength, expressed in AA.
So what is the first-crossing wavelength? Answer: 8870.63 AA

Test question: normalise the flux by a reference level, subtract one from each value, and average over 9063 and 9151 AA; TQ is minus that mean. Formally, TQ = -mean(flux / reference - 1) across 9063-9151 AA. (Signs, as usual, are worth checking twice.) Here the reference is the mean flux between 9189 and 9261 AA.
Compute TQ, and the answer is -0.033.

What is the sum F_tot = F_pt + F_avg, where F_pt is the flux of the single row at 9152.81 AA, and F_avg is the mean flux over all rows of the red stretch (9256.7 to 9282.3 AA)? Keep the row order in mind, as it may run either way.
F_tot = 76.2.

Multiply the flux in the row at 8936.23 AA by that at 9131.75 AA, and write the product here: 1576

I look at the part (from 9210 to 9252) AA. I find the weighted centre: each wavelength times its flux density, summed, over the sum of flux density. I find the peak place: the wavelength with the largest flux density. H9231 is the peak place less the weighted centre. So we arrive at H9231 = 2.2 AA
